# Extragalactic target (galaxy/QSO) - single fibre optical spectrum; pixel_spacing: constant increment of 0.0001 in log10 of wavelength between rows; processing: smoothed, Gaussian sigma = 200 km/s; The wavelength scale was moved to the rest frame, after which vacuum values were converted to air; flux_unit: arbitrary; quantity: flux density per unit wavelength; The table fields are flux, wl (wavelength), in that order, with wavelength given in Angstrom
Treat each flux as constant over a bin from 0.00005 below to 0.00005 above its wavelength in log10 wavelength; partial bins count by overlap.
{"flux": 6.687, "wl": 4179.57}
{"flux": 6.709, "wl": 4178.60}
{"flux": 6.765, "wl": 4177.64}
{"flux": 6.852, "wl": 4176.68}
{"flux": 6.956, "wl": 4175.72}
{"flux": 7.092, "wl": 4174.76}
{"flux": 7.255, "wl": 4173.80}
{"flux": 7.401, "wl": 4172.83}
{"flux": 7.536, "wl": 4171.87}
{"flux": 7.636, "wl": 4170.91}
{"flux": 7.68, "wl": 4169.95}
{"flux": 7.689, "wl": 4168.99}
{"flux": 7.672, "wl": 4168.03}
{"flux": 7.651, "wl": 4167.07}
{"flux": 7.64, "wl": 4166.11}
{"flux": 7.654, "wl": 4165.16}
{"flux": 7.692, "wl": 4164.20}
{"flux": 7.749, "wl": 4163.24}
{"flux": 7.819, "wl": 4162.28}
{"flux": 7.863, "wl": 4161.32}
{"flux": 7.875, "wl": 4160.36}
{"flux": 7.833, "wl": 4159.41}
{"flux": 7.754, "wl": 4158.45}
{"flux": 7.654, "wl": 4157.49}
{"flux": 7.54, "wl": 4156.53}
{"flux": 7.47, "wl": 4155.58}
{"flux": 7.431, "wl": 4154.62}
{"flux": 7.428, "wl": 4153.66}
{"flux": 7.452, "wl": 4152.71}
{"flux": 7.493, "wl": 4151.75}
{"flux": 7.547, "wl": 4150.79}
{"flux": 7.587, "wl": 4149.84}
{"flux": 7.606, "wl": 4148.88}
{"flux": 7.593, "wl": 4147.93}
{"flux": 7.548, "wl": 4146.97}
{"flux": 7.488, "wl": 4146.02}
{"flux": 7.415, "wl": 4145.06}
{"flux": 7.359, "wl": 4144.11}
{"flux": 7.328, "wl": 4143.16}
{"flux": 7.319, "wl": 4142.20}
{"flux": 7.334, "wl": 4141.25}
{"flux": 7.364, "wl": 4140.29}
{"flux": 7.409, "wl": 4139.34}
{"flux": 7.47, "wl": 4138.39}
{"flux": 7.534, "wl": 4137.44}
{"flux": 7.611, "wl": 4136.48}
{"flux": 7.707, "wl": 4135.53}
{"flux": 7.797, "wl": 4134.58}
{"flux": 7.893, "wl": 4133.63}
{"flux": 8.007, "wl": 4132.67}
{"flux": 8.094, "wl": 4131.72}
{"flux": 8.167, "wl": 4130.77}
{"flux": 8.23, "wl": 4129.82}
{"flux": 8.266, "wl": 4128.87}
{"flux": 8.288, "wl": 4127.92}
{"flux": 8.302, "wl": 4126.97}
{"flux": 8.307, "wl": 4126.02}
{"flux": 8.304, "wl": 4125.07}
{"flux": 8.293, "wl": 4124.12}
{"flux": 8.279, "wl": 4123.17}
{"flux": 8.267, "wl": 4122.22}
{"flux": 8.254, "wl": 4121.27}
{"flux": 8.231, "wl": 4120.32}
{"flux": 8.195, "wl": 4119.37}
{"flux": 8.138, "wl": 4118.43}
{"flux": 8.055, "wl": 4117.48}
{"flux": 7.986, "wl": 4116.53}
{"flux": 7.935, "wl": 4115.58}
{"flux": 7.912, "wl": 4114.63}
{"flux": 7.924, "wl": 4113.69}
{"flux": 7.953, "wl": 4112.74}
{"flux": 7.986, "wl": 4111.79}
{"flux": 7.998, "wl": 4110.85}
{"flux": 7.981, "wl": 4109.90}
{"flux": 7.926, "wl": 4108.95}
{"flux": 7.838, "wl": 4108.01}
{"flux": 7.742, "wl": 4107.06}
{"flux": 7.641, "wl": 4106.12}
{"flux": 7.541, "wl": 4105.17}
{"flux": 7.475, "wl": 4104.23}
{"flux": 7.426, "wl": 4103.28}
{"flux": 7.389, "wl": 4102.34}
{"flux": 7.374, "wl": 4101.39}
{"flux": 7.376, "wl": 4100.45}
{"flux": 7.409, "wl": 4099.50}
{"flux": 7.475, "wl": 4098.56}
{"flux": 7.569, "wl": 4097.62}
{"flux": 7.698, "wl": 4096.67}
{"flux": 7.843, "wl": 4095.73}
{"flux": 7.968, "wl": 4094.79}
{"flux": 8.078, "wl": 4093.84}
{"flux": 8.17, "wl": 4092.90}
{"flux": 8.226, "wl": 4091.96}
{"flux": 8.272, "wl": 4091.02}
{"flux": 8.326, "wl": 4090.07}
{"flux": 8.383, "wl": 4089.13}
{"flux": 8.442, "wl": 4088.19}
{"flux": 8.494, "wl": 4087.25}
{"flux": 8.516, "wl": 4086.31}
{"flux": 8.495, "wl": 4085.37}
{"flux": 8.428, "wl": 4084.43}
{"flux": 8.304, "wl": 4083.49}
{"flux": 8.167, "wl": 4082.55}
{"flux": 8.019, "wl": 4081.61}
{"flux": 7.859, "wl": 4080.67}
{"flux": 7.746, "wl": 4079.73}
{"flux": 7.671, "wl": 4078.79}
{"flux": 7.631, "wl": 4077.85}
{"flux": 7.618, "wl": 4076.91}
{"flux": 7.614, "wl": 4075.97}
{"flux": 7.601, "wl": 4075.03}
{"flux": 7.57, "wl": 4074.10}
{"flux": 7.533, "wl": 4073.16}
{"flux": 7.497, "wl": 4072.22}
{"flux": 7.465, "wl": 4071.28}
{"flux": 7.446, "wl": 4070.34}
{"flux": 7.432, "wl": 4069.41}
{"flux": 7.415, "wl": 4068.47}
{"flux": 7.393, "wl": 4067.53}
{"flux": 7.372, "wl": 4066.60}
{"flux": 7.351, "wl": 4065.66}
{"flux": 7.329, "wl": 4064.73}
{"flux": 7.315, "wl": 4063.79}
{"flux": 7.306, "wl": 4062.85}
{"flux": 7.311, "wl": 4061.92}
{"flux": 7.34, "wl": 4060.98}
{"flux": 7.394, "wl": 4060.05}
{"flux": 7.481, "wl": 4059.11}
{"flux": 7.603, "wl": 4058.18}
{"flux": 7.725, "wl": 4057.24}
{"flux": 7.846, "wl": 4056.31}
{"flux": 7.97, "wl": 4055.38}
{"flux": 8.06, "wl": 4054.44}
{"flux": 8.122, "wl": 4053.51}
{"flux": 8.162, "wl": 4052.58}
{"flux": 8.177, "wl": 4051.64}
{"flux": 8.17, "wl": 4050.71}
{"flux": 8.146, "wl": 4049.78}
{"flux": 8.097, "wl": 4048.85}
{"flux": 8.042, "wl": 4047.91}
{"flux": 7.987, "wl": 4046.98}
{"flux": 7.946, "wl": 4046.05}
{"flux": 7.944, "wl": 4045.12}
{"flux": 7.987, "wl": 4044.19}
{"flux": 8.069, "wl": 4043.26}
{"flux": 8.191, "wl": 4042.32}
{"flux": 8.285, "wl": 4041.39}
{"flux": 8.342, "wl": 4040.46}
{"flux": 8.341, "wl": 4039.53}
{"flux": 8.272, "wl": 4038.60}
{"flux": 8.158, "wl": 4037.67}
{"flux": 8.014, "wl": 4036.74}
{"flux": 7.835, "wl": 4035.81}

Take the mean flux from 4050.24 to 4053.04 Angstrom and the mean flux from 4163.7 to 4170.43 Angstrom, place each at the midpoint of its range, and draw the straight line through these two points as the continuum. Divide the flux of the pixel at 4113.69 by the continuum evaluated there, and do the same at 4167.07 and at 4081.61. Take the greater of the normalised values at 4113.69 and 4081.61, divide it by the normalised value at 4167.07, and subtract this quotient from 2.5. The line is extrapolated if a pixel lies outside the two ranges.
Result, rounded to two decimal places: 1.49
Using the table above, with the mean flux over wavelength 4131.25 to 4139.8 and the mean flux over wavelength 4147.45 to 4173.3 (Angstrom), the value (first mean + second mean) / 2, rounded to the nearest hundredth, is 7.68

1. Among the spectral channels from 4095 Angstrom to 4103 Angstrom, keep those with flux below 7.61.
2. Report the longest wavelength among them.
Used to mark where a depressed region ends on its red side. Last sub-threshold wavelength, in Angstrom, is 4102.34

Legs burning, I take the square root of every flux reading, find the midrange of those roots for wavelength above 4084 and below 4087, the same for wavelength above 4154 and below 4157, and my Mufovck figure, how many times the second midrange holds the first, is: 0.94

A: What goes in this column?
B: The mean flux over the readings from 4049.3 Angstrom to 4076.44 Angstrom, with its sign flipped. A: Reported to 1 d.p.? -7.6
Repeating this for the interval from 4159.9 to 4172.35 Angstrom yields -7.7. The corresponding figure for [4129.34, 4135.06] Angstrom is -8.0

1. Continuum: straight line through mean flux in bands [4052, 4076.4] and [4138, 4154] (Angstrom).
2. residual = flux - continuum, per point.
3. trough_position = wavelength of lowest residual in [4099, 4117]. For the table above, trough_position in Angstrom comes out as 4101.39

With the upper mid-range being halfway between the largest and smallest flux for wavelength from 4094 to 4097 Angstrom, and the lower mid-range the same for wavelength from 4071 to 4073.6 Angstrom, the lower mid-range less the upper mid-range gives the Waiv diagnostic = -0.33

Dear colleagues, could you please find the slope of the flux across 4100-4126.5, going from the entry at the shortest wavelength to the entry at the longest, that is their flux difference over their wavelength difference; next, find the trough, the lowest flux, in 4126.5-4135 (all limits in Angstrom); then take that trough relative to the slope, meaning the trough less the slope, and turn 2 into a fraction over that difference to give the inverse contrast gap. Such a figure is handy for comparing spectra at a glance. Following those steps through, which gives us 0.258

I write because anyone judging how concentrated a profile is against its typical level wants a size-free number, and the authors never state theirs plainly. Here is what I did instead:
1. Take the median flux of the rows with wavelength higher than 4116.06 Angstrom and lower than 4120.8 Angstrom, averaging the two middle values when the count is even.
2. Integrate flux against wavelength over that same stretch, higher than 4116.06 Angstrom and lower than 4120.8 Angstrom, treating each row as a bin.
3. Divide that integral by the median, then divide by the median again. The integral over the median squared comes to 0.58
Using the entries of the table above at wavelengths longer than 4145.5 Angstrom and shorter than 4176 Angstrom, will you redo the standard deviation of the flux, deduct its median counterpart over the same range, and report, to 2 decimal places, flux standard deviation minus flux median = -7.40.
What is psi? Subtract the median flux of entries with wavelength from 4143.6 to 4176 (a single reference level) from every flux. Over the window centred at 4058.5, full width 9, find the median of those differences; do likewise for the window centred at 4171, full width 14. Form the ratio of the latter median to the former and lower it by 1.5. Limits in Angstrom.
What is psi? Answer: -2.5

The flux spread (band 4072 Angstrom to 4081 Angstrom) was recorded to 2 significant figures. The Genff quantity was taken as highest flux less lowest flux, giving 0.36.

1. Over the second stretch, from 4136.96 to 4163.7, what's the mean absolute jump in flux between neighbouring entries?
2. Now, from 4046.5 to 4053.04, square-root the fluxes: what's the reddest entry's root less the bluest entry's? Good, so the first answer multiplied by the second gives 0.0014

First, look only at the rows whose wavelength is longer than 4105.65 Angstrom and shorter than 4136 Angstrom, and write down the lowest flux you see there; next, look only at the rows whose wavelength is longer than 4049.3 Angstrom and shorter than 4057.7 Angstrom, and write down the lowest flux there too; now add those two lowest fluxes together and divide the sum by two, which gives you 7.68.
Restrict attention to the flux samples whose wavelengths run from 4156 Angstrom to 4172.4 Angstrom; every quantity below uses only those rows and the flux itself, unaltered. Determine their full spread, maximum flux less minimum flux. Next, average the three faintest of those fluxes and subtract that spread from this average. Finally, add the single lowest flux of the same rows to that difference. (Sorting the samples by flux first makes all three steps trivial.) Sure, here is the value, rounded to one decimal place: 14.8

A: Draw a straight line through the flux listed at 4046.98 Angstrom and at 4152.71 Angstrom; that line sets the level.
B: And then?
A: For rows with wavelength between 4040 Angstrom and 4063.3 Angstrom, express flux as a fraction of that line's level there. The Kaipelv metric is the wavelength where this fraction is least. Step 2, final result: 4062.85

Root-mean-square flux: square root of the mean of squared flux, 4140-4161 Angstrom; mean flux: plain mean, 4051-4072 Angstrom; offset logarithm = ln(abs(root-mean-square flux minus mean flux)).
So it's -2.6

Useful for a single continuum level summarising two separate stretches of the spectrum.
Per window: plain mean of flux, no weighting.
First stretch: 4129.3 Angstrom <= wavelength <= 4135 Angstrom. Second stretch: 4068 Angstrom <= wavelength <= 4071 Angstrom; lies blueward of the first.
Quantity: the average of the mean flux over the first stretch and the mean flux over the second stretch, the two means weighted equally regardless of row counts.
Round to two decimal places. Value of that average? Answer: 7.73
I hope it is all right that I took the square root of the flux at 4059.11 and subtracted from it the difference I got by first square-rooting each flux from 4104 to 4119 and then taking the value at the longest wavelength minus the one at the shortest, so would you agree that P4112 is 2.62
